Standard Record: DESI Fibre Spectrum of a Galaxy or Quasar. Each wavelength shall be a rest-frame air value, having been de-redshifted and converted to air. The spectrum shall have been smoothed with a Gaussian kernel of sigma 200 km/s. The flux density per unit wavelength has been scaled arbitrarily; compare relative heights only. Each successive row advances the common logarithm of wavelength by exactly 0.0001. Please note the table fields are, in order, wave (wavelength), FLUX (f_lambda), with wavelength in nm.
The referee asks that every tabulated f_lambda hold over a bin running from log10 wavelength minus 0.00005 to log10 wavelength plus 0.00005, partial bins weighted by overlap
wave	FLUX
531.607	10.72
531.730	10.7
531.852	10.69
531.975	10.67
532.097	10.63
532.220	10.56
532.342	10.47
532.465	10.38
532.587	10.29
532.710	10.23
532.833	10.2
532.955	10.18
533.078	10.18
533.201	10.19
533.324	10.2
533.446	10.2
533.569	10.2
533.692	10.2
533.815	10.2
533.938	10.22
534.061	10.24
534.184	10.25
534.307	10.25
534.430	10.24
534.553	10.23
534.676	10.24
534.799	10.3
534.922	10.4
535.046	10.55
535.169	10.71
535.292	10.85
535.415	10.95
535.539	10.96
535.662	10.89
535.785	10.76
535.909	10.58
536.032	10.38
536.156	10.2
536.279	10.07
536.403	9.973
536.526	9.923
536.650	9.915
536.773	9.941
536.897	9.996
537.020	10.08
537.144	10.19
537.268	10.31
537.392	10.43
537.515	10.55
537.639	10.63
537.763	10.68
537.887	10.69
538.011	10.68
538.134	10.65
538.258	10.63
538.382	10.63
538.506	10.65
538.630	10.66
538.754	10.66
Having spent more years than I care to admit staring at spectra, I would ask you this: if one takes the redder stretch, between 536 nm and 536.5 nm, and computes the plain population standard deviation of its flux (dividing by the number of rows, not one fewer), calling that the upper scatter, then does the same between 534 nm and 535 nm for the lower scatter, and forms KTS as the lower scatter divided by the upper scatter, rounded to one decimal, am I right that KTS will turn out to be 0.4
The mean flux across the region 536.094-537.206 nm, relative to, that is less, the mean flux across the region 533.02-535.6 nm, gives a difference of -0.34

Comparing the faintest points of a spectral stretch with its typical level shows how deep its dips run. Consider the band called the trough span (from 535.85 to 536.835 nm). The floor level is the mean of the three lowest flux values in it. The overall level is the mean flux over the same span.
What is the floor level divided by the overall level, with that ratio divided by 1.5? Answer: 0.654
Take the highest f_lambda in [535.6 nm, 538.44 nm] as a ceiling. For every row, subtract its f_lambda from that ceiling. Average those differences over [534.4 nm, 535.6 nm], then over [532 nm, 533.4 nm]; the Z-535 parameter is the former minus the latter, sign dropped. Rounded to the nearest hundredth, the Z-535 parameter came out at 0.22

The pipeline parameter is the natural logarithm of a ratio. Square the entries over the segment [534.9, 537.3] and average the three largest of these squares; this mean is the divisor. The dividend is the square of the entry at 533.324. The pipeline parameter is -0.139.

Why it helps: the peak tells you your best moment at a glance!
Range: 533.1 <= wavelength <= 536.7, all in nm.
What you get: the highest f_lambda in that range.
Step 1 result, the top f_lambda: 10.96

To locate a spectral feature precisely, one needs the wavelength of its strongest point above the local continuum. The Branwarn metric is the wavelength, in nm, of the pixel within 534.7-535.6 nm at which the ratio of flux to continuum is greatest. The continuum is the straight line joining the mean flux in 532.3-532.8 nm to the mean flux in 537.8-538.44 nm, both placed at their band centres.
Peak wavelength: 535.539 nm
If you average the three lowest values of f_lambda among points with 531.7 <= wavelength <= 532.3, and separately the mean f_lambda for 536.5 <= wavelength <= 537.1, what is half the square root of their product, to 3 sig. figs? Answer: 5.15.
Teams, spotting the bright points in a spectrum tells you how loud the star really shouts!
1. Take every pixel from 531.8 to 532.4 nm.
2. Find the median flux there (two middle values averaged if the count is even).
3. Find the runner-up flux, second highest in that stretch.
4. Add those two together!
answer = 21.3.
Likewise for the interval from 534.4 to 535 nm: 20.5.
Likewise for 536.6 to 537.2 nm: 20.1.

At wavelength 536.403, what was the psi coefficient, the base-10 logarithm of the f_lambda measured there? 1.00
